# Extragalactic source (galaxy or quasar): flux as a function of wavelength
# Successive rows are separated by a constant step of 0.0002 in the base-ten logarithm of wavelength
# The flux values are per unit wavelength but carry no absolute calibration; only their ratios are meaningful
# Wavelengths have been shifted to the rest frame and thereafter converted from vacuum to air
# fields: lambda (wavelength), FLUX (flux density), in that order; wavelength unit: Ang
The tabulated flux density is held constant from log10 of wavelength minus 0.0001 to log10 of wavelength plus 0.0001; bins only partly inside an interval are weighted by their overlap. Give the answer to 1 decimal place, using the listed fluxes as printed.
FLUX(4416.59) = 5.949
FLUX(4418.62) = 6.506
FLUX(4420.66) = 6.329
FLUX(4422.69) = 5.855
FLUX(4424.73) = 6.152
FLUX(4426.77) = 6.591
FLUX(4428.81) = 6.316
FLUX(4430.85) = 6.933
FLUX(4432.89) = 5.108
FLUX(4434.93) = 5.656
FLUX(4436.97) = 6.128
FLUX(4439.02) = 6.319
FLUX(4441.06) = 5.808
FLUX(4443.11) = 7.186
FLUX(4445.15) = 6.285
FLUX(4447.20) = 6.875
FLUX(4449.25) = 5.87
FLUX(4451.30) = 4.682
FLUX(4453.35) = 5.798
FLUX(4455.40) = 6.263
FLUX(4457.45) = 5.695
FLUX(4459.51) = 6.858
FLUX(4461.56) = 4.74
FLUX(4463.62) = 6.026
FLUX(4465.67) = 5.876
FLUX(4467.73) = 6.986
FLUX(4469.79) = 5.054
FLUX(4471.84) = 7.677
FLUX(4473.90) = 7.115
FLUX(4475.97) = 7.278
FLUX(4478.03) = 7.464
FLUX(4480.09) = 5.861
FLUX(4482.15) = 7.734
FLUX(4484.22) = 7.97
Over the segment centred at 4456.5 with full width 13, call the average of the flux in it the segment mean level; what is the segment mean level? 5.7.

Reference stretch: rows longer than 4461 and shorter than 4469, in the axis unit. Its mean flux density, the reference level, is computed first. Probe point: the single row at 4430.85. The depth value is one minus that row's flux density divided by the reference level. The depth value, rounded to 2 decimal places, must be -0.17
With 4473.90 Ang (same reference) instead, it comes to -0.20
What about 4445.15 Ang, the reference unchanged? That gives -0.06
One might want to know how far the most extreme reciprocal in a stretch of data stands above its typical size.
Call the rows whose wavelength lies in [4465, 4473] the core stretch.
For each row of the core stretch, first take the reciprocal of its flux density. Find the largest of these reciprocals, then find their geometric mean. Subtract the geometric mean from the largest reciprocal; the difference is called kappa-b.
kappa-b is 0.040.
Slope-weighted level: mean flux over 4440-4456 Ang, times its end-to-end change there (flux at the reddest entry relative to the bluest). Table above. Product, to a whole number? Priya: 3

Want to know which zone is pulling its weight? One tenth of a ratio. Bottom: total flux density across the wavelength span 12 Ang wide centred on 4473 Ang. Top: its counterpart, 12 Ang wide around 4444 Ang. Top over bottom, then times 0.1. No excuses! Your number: 0.092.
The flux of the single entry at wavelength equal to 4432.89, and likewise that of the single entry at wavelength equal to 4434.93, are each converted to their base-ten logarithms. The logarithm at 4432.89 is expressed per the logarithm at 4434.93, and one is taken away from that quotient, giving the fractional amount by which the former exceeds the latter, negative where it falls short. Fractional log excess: -0.06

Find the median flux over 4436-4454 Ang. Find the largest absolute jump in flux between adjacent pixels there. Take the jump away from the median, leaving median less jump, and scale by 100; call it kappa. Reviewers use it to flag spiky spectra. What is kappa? 475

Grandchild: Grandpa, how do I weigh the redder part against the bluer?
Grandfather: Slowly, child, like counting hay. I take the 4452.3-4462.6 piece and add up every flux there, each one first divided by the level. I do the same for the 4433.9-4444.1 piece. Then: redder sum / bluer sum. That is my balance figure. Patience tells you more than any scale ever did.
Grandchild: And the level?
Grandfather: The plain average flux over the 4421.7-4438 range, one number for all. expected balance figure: 0.94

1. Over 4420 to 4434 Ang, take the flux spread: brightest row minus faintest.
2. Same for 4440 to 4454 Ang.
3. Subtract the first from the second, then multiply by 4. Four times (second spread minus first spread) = 2.7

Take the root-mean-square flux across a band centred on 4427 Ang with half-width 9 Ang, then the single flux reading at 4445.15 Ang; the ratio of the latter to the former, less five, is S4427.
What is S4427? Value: -3.98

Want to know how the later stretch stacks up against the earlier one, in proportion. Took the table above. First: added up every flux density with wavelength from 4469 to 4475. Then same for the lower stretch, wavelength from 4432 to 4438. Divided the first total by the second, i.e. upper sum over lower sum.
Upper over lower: 1.17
